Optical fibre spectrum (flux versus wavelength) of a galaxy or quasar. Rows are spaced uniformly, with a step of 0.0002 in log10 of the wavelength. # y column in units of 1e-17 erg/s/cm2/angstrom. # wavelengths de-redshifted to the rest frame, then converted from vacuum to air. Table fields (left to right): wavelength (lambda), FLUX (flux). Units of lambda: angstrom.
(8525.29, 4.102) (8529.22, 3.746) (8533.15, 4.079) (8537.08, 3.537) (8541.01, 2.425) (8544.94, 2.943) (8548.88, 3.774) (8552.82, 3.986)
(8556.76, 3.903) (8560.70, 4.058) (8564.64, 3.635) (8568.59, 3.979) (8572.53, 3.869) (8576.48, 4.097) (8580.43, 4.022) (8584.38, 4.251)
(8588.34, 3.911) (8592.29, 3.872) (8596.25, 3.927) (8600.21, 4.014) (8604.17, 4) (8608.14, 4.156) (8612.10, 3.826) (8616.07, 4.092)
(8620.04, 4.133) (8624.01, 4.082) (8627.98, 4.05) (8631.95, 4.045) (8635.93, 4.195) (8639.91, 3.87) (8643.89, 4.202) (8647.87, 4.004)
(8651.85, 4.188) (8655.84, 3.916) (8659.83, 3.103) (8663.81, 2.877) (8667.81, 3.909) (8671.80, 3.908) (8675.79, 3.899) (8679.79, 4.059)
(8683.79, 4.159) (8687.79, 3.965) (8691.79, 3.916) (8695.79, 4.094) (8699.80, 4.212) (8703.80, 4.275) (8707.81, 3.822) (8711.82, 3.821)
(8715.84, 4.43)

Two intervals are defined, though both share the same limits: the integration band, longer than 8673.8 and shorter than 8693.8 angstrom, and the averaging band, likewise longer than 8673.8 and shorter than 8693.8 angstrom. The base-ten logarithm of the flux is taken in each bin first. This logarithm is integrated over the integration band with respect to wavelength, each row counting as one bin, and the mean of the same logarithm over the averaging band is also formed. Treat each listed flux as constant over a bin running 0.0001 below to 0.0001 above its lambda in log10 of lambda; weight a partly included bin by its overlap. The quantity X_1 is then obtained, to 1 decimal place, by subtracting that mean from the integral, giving 11.4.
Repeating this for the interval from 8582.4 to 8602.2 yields 11.3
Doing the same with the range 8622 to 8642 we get 11.5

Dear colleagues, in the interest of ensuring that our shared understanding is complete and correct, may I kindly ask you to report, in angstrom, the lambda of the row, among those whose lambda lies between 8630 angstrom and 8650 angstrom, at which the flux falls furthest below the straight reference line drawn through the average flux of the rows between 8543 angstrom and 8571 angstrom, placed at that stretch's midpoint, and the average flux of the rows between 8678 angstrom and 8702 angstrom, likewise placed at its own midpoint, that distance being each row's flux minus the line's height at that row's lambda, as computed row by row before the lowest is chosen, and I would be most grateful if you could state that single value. 8639.91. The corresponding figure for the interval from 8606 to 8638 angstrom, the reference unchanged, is 8612.10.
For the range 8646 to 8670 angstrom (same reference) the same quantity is 8663.81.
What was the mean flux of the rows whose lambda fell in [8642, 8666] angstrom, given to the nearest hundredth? 3.71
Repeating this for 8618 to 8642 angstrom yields 4.06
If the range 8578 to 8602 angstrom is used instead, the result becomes 4.00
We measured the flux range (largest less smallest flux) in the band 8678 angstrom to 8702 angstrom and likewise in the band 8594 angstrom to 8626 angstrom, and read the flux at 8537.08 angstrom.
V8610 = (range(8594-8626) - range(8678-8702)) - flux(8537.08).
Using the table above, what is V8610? -3.50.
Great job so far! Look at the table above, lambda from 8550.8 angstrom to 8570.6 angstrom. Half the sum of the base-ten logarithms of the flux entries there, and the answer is 1.48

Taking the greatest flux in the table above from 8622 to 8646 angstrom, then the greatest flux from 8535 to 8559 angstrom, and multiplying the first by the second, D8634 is 16.7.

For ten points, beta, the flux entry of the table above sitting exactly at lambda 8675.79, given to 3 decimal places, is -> 3.899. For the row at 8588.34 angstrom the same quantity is 3.911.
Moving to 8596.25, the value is 3.927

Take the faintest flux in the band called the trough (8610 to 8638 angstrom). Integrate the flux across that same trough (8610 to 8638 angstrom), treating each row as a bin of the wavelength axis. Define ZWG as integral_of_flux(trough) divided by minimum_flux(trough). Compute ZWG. 30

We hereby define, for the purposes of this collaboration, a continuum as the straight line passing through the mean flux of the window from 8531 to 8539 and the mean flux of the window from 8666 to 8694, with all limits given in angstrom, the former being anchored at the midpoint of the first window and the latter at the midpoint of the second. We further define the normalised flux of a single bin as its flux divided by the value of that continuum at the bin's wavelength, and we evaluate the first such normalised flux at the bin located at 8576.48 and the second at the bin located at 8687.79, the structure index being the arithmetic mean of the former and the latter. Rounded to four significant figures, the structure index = 1.029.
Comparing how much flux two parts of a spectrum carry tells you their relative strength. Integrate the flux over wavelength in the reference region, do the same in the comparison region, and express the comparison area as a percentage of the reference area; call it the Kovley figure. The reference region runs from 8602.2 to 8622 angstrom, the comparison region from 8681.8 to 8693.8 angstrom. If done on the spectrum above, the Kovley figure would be 60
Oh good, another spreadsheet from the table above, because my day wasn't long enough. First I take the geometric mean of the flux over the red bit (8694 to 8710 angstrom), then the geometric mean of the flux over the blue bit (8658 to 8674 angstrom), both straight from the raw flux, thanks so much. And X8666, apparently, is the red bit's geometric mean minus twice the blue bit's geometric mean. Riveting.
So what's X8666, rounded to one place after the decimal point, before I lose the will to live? -2.7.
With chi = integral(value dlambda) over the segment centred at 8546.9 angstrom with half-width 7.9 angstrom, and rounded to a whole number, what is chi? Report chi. 52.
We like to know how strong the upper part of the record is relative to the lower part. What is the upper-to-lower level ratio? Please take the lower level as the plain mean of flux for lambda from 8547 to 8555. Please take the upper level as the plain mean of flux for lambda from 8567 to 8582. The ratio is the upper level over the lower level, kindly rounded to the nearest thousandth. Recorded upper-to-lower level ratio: 1.029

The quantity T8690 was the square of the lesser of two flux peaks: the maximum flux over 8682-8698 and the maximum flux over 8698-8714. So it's 17.3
